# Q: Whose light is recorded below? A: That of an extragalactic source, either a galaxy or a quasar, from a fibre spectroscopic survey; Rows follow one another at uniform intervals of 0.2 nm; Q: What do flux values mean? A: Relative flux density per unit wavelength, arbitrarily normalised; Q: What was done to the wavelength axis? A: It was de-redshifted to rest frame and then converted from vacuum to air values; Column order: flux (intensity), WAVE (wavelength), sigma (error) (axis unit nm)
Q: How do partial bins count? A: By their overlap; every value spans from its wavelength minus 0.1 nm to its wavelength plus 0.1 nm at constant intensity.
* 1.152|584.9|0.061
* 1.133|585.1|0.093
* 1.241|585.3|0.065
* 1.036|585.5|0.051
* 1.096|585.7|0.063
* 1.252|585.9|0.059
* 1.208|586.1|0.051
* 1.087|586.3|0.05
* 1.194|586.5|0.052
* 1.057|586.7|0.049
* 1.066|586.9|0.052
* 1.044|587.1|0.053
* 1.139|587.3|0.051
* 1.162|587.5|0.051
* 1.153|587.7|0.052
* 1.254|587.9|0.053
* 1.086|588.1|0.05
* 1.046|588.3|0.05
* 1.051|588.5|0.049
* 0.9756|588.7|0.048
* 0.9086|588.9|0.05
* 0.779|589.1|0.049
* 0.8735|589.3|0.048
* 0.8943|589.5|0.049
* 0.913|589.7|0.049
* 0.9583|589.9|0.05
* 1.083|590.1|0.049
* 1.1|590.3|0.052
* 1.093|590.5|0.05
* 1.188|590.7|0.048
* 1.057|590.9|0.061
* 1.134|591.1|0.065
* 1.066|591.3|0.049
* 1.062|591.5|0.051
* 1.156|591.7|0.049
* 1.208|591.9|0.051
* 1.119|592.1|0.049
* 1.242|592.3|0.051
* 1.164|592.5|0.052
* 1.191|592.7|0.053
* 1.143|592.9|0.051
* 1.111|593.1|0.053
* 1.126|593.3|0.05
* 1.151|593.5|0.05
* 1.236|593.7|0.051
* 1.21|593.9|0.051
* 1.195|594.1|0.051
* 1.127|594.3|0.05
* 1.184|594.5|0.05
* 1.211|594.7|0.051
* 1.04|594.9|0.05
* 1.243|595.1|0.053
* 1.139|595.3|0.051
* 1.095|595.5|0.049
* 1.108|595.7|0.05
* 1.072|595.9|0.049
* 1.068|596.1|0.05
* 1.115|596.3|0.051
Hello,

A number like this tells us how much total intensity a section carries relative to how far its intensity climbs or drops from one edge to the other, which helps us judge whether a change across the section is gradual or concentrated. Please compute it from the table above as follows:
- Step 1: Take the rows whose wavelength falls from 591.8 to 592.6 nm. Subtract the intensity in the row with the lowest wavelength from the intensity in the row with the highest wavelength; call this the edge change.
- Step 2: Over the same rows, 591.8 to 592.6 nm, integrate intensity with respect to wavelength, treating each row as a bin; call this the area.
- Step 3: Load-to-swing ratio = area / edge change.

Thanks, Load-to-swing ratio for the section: -22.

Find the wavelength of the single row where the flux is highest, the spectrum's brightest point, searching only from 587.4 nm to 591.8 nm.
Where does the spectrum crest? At 587.9 nm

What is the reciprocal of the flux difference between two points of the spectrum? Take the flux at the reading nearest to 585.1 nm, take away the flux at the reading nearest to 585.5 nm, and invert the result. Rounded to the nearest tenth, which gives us 10.3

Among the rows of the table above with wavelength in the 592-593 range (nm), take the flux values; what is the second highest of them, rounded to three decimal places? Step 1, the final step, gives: 1.191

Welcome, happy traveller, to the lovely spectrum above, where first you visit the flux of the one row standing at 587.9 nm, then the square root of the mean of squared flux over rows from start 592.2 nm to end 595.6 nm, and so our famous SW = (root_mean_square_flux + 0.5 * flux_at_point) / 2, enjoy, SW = 0.90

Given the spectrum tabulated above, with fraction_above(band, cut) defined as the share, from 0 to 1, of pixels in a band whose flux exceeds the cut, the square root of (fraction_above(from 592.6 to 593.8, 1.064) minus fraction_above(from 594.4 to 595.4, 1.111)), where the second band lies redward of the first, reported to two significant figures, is 0.45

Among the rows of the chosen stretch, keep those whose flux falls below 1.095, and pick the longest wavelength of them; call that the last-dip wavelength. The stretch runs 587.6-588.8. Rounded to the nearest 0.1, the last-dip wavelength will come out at 588.7 nm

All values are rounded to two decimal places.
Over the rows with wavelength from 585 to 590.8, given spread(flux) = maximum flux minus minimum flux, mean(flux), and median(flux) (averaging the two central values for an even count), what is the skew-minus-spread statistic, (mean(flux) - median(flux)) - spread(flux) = -0.49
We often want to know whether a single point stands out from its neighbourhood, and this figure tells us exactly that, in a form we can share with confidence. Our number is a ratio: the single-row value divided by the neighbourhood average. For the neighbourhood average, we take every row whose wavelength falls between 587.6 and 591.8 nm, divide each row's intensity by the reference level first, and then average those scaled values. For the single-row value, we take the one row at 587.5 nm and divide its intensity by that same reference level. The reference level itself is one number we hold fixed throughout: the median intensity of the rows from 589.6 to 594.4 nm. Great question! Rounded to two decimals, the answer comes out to 1.12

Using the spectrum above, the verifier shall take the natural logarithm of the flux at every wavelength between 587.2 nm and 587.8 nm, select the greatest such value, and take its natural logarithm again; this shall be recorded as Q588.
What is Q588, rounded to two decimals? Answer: -1.90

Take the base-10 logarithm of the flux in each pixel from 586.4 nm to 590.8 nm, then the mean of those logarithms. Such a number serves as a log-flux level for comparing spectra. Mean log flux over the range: 0.017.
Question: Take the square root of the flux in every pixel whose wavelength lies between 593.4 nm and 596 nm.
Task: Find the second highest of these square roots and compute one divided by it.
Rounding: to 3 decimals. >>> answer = 0.899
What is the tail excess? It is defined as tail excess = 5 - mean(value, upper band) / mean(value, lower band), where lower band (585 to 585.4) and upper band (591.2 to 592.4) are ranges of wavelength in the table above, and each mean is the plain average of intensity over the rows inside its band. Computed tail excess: 4.04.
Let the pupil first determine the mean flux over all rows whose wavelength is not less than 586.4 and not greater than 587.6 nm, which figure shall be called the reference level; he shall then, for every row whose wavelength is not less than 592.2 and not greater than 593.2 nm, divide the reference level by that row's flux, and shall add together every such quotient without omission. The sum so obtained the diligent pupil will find 4.8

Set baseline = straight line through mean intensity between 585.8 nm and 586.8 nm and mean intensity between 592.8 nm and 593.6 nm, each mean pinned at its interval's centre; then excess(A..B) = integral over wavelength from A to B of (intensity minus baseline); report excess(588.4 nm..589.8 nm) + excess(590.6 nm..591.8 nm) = -0.4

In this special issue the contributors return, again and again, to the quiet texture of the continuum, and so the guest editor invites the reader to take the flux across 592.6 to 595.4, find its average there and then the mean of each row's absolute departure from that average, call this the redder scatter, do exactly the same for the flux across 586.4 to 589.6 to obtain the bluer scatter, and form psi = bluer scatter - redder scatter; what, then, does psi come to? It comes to 0.053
